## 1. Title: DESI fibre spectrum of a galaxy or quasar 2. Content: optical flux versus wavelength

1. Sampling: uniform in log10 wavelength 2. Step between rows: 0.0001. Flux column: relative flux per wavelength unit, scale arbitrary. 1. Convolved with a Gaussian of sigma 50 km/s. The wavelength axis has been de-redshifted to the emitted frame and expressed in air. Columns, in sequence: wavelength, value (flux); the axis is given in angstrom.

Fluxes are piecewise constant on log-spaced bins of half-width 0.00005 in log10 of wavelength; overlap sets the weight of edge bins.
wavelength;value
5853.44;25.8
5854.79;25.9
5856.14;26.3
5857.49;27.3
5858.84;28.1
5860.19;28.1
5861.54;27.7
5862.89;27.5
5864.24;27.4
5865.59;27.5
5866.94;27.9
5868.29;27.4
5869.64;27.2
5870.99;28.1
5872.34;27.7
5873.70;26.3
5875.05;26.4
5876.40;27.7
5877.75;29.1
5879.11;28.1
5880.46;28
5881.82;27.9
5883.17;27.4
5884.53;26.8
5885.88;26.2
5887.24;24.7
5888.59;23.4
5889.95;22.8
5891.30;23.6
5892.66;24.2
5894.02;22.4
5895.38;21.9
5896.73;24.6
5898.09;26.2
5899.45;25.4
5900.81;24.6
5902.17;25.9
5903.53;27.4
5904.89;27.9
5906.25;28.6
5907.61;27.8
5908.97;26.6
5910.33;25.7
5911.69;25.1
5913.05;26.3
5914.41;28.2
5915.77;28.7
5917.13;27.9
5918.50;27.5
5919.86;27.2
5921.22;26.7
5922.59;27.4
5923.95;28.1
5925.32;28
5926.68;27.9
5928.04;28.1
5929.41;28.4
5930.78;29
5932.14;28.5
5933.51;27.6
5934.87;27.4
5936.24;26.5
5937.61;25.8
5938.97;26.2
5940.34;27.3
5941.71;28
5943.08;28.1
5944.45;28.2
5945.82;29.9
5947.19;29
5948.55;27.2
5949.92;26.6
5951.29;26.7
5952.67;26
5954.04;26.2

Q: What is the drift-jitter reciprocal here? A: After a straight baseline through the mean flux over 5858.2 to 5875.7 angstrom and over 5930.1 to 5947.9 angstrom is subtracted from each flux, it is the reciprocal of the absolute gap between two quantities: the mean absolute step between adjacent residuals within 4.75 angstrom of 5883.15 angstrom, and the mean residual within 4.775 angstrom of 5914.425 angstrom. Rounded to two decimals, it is 0.82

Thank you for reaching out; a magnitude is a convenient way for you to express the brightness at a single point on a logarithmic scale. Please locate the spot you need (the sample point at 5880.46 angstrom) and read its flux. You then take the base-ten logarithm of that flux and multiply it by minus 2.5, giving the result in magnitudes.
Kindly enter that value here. -3.62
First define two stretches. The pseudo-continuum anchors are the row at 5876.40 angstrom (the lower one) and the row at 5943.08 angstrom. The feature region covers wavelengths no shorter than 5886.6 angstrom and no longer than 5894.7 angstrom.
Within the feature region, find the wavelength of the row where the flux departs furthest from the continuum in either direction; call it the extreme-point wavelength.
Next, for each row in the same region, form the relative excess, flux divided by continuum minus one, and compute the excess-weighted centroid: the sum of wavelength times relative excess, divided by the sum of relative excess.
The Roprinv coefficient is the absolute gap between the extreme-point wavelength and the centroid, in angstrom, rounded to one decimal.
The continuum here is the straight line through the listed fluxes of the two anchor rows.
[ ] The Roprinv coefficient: 3.2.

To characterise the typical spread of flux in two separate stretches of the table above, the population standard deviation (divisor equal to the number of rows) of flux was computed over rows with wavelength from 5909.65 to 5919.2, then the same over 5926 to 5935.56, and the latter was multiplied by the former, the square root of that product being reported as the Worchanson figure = 0.80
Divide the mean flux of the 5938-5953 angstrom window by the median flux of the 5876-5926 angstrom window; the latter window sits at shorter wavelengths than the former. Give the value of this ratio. 1.028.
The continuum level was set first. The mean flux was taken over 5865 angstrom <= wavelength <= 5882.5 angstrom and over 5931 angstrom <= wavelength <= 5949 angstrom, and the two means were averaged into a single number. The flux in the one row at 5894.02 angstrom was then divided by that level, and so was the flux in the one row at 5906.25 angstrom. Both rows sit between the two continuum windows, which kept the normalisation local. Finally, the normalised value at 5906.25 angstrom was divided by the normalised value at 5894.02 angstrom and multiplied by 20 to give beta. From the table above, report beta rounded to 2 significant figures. 26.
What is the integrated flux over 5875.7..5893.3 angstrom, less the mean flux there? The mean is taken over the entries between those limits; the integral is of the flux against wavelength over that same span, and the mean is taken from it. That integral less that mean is 434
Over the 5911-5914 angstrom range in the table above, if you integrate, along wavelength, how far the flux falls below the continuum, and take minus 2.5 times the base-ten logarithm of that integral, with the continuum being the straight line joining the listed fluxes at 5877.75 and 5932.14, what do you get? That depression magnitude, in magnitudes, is -2.3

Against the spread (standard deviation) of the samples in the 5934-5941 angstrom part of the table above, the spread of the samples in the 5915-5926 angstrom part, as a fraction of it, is 0.9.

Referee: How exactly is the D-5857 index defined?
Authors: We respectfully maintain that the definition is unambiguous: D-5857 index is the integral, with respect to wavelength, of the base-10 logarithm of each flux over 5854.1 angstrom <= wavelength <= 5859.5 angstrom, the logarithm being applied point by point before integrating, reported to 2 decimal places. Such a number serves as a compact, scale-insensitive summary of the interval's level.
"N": 7.71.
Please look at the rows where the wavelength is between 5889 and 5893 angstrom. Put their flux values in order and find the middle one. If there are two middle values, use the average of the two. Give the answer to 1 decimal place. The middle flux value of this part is 23.6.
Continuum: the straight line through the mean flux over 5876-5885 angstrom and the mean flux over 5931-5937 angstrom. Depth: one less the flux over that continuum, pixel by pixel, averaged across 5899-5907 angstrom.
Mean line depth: 0.039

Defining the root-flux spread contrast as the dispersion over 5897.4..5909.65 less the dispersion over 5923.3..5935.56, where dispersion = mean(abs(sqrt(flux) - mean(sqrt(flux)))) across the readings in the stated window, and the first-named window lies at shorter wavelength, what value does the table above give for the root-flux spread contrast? 0.07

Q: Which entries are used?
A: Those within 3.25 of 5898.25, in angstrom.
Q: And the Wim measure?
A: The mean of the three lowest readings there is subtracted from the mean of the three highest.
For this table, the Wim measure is 1.7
